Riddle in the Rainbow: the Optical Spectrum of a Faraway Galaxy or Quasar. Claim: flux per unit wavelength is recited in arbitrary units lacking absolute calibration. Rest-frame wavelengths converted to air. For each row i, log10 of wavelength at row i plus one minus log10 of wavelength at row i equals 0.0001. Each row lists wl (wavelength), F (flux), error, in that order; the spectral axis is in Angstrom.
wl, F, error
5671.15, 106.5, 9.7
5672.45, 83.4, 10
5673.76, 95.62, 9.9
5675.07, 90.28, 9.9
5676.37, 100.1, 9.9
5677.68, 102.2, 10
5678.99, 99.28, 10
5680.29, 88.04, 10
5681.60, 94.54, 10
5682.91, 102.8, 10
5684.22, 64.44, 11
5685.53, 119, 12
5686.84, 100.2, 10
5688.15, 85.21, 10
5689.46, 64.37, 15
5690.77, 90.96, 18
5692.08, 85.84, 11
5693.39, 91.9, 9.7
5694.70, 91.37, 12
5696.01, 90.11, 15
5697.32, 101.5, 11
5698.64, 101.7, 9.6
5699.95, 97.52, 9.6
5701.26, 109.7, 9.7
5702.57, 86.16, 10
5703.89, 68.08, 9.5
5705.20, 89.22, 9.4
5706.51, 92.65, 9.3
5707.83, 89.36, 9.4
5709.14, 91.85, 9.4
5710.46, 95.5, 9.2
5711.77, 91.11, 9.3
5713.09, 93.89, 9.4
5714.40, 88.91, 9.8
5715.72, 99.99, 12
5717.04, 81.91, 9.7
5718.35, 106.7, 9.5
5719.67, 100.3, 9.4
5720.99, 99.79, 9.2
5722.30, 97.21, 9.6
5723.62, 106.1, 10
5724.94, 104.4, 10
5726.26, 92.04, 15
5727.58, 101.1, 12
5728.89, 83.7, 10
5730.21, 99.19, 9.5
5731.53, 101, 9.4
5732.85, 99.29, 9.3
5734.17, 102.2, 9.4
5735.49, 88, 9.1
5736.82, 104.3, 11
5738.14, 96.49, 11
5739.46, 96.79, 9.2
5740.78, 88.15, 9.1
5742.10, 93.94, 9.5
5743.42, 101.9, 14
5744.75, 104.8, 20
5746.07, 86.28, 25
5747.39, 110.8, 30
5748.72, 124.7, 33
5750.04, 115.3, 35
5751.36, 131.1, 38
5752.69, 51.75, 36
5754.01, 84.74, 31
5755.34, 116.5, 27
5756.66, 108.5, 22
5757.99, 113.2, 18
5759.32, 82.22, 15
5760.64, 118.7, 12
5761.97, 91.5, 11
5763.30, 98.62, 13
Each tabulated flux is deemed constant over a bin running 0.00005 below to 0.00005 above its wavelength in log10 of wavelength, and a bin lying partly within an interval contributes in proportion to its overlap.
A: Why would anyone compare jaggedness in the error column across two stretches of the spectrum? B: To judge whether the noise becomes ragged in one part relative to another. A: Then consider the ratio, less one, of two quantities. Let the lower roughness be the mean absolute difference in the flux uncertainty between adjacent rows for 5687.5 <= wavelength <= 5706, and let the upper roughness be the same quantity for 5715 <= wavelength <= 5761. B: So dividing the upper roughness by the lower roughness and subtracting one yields 0.0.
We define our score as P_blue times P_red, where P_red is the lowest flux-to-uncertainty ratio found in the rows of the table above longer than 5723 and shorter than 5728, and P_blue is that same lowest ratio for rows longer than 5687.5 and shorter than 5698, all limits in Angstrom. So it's 26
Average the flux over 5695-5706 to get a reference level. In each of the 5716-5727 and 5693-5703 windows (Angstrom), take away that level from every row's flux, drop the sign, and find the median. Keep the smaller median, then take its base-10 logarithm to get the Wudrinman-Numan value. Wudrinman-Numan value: 0.754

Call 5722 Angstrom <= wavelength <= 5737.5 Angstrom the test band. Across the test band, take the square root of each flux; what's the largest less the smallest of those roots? 1.2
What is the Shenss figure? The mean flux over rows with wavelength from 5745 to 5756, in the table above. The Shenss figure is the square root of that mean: 10.1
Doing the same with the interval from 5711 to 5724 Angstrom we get 9.8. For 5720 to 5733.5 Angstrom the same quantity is 9.9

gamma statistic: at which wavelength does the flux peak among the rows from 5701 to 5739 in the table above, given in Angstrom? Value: 5701.26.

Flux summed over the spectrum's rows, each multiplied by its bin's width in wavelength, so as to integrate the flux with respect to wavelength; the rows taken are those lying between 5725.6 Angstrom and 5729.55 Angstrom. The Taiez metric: 365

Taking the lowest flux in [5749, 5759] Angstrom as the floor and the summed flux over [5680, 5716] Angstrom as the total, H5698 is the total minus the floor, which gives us 2514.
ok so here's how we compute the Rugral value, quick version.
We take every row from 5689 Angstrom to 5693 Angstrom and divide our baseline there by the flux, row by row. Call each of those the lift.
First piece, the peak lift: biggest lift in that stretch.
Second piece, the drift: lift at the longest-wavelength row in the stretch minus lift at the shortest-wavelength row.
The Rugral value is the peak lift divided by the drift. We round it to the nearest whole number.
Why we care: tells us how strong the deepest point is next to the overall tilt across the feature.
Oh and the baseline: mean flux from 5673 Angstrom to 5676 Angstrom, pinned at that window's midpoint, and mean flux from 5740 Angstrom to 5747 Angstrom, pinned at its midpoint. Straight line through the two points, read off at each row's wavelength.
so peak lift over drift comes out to -4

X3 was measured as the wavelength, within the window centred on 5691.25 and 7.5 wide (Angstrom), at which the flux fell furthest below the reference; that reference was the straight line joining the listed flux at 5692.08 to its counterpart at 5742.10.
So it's 5689.46 Angstrom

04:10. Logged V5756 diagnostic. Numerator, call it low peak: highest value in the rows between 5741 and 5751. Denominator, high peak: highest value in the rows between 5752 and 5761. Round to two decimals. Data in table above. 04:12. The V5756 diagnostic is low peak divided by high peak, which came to 1.05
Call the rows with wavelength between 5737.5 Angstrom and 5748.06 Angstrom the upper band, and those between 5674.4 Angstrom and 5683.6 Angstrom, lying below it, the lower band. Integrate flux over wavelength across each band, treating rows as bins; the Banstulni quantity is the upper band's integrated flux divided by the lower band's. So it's 1.2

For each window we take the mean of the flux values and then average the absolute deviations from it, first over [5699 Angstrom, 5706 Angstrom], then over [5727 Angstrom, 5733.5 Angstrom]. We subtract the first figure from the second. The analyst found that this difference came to -5.5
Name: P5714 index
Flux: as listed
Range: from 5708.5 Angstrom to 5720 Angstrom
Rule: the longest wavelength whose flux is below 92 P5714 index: 5717.04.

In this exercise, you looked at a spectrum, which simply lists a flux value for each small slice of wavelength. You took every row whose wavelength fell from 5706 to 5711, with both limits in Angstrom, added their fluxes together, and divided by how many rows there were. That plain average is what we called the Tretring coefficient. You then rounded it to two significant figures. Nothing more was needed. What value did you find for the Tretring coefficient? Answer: 92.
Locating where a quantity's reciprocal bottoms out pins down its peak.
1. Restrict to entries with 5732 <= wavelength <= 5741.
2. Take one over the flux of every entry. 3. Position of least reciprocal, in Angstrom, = 5736.82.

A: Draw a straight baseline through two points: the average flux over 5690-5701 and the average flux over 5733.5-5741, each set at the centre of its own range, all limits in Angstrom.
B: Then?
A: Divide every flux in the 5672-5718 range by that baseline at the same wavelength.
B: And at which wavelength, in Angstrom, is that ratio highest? 5685.53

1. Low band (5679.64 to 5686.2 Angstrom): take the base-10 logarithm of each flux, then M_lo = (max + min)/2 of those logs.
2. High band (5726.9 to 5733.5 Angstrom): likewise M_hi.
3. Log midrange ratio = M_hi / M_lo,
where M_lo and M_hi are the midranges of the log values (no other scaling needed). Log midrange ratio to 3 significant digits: 1.01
